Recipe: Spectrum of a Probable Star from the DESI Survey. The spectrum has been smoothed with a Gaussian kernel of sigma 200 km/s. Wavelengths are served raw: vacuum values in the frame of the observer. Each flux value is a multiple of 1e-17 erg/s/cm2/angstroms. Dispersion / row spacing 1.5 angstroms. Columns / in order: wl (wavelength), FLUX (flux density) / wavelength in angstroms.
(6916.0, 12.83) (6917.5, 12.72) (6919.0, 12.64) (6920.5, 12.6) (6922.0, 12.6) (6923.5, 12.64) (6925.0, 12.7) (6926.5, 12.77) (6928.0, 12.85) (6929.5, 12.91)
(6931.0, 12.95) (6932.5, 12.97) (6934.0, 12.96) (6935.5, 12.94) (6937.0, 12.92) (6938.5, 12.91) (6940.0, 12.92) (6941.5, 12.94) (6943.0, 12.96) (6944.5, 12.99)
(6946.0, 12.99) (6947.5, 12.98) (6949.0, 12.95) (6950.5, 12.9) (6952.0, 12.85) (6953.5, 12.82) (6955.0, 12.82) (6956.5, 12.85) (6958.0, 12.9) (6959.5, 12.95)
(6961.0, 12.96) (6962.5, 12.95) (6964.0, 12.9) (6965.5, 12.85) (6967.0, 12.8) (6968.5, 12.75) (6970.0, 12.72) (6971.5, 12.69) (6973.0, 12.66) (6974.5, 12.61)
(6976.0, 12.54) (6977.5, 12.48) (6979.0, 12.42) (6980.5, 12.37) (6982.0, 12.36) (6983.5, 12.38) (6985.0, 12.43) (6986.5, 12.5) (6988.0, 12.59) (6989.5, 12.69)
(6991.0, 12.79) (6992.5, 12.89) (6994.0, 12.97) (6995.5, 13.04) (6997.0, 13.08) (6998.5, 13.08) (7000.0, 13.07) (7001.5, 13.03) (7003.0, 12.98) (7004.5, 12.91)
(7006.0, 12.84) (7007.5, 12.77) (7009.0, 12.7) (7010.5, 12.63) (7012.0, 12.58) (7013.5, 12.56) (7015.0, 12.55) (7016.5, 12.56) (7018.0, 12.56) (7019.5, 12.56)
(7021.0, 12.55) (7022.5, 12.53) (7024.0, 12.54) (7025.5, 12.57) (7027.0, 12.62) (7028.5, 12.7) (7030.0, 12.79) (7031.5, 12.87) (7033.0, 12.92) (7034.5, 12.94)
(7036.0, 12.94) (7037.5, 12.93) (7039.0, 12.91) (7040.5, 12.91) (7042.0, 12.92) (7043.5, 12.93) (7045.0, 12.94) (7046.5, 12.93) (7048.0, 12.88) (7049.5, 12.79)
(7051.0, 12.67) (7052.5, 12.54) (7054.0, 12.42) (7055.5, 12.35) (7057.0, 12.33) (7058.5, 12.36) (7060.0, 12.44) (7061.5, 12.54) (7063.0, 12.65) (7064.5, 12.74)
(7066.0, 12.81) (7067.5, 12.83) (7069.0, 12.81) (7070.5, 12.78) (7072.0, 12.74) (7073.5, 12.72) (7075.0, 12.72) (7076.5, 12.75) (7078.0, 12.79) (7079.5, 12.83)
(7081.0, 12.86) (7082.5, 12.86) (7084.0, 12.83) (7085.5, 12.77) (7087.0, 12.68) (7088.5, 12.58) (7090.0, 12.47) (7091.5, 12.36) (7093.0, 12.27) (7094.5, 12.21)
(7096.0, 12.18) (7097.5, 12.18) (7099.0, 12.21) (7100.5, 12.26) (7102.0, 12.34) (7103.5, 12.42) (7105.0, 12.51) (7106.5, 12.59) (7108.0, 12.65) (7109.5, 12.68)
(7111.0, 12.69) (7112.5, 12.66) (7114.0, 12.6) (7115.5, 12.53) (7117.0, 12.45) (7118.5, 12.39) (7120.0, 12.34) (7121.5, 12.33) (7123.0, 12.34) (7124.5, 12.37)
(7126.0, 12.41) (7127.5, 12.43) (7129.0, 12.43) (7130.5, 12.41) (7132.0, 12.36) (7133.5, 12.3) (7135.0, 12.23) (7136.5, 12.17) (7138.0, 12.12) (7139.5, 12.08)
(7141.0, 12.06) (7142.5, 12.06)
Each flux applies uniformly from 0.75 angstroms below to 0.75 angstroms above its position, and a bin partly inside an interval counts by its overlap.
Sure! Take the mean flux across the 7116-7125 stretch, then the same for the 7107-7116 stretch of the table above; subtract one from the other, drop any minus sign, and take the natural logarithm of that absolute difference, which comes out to -1.3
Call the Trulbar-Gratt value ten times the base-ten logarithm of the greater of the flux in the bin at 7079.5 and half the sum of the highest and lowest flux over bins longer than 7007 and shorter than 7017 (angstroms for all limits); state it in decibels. 11.08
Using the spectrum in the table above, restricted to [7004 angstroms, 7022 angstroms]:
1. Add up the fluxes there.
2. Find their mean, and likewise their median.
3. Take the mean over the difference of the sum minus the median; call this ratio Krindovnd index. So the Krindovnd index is 0.09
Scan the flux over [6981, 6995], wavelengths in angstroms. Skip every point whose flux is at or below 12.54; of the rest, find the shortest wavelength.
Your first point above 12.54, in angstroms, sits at 6988.0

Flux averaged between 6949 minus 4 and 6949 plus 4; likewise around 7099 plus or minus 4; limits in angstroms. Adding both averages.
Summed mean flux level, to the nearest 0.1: 25.2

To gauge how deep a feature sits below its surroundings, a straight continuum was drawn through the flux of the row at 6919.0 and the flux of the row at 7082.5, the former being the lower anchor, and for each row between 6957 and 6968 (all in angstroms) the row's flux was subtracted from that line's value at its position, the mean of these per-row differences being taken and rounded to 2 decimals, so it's -0.20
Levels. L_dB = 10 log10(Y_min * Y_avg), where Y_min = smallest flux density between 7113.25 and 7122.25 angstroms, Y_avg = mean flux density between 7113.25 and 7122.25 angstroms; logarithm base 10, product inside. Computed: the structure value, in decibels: 21.9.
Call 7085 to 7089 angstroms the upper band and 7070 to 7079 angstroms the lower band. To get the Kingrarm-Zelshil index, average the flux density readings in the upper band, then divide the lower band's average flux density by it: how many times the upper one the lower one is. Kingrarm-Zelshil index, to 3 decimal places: 1.006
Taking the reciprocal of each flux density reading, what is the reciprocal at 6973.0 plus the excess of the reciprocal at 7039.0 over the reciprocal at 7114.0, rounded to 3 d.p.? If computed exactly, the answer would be 0.077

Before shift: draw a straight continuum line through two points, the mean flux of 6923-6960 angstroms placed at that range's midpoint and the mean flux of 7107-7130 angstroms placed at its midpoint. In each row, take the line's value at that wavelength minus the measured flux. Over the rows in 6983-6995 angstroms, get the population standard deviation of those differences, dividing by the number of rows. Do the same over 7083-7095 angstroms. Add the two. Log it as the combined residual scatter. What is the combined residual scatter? 0.42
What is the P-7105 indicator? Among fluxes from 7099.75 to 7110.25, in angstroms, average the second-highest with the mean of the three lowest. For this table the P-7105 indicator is 12.5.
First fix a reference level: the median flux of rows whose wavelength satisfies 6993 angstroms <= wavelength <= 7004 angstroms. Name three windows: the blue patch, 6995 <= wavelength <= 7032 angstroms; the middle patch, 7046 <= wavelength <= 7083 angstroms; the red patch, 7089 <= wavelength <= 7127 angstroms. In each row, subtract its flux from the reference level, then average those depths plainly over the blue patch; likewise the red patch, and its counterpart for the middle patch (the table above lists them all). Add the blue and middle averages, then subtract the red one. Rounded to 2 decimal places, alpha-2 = 0.03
